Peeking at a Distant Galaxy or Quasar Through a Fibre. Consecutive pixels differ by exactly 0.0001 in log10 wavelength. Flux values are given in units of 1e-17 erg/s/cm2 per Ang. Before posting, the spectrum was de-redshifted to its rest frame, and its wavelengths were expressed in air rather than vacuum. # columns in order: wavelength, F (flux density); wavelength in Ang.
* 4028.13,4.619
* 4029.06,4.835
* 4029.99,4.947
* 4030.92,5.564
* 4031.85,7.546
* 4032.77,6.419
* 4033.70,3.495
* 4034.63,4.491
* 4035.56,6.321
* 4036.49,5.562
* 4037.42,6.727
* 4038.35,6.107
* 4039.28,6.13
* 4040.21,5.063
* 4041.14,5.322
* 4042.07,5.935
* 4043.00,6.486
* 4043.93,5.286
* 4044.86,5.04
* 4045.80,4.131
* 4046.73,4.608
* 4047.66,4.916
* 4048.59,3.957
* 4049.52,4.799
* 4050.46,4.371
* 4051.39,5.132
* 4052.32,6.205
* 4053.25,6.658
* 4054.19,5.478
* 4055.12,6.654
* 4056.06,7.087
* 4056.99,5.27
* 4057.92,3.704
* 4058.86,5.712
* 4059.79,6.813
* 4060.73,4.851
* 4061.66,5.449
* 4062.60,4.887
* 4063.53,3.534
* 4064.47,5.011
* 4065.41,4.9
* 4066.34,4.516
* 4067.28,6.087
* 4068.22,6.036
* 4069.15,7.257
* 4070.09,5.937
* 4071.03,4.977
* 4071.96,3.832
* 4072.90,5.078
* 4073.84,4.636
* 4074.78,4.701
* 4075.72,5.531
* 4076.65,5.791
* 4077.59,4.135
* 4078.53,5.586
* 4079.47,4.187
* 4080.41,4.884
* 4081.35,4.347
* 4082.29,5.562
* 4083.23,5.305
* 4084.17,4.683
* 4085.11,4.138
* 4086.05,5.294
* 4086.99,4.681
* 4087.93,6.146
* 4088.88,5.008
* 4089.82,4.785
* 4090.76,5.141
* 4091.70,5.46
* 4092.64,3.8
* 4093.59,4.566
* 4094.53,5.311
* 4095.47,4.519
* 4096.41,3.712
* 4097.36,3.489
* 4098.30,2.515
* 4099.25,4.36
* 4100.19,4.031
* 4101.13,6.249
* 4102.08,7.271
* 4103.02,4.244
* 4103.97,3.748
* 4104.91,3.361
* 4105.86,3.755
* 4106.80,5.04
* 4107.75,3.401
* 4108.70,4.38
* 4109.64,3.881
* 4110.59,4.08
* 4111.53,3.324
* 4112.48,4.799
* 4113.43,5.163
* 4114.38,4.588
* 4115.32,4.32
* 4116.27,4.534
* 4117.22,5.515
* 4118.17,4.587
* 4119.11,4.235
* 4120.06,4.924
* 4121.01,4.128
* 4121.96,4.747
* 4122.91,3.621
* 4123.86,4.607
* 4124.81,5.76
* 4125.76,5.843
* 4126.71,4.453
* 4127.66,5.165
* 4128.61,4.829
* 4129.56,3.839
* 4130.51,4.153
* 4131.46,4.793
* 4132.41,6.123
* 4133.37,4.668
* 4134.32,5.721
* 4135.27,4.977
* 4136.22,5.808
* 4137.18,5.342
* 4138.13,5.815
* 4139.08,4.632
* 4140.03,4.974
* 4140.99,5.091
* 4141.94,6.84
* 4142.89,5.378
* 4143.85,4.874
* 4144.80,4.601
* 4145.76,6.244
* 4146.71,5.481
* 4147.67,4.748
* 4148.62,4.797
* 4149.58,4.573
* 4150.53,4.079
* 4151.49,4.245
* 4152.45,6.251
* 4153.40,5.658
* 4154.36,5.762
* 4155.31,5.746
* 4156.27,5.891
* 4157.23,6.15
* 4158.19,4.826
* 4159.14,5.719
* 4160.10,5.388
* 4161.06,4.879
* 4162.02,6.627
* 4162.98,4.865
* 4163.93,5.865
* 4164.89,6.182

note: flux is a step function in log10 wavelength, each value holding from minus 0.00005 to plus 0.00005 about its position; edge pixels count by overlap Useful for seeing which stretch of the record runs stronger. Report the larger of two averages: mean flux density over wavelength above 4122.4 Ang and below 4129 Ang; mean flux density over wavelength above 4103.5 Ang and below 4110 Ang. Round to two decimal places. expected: 4.90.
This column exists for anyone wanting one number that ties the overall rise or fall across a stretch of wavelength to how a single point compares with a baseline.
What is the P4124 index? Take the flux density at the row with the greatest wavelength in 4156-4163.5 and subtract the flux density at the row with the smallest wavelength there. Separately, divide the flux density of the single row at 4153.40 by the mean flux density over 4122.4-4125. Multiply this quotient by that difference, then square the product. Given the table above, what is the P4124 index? 1.6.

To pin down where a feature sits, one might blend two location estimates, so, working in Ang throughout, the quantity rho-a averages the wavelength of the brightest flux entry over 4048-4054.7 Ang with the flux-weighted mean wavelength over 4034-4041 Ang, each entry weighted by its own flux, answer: 4045.4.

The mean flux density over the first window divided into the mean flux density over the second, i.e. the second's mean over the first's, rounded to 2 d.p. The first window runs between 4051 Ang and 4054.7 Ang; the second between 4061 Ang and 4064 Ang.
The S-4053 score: 0.79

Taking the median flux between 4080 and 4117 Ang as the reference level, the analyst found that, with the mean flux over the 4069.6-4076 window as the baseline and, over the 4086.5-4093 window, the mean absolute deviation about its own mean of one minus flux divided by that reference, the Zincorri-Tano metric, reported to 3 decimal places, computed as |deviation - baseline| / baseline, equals 0.978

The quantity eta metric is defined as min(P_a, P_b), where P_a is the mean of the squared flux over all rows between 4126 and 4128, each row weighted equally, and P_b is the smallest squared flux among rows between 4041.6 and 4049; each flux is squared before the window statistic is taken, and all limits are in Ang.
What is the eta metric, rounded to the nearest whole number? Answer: 16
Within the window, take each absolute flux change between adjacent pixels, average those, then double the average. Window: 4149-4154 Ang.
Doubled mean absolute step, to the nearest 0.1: 1.6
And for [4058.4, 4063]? 2.1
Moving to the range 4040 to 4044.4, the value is 1.3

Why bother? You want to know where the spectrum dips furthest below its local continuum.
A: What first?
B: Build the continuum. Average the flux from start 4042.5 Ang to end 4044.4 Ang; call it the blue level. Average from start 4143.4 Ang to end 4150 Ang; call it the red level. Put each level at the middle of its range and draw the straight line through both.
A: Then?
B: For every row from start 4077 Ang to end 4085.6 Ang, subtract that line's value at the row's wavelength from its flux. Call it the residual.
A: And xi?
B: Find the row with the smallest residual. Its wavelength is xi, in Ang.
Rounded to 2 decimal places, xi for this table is 4077.59 Ang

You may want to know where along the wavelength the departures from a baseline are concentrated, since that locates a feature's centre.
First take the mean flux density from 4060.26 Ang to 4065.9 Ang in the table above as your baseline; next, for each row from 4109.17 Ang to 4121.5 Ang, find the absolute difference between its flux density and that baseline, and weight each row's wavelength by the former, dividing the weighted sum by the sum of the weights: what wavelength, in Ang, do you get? 4114.4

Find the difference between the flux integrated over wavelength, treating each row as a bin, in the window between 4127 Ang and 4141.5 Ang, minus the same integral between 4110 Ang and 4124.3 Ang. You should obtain 9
